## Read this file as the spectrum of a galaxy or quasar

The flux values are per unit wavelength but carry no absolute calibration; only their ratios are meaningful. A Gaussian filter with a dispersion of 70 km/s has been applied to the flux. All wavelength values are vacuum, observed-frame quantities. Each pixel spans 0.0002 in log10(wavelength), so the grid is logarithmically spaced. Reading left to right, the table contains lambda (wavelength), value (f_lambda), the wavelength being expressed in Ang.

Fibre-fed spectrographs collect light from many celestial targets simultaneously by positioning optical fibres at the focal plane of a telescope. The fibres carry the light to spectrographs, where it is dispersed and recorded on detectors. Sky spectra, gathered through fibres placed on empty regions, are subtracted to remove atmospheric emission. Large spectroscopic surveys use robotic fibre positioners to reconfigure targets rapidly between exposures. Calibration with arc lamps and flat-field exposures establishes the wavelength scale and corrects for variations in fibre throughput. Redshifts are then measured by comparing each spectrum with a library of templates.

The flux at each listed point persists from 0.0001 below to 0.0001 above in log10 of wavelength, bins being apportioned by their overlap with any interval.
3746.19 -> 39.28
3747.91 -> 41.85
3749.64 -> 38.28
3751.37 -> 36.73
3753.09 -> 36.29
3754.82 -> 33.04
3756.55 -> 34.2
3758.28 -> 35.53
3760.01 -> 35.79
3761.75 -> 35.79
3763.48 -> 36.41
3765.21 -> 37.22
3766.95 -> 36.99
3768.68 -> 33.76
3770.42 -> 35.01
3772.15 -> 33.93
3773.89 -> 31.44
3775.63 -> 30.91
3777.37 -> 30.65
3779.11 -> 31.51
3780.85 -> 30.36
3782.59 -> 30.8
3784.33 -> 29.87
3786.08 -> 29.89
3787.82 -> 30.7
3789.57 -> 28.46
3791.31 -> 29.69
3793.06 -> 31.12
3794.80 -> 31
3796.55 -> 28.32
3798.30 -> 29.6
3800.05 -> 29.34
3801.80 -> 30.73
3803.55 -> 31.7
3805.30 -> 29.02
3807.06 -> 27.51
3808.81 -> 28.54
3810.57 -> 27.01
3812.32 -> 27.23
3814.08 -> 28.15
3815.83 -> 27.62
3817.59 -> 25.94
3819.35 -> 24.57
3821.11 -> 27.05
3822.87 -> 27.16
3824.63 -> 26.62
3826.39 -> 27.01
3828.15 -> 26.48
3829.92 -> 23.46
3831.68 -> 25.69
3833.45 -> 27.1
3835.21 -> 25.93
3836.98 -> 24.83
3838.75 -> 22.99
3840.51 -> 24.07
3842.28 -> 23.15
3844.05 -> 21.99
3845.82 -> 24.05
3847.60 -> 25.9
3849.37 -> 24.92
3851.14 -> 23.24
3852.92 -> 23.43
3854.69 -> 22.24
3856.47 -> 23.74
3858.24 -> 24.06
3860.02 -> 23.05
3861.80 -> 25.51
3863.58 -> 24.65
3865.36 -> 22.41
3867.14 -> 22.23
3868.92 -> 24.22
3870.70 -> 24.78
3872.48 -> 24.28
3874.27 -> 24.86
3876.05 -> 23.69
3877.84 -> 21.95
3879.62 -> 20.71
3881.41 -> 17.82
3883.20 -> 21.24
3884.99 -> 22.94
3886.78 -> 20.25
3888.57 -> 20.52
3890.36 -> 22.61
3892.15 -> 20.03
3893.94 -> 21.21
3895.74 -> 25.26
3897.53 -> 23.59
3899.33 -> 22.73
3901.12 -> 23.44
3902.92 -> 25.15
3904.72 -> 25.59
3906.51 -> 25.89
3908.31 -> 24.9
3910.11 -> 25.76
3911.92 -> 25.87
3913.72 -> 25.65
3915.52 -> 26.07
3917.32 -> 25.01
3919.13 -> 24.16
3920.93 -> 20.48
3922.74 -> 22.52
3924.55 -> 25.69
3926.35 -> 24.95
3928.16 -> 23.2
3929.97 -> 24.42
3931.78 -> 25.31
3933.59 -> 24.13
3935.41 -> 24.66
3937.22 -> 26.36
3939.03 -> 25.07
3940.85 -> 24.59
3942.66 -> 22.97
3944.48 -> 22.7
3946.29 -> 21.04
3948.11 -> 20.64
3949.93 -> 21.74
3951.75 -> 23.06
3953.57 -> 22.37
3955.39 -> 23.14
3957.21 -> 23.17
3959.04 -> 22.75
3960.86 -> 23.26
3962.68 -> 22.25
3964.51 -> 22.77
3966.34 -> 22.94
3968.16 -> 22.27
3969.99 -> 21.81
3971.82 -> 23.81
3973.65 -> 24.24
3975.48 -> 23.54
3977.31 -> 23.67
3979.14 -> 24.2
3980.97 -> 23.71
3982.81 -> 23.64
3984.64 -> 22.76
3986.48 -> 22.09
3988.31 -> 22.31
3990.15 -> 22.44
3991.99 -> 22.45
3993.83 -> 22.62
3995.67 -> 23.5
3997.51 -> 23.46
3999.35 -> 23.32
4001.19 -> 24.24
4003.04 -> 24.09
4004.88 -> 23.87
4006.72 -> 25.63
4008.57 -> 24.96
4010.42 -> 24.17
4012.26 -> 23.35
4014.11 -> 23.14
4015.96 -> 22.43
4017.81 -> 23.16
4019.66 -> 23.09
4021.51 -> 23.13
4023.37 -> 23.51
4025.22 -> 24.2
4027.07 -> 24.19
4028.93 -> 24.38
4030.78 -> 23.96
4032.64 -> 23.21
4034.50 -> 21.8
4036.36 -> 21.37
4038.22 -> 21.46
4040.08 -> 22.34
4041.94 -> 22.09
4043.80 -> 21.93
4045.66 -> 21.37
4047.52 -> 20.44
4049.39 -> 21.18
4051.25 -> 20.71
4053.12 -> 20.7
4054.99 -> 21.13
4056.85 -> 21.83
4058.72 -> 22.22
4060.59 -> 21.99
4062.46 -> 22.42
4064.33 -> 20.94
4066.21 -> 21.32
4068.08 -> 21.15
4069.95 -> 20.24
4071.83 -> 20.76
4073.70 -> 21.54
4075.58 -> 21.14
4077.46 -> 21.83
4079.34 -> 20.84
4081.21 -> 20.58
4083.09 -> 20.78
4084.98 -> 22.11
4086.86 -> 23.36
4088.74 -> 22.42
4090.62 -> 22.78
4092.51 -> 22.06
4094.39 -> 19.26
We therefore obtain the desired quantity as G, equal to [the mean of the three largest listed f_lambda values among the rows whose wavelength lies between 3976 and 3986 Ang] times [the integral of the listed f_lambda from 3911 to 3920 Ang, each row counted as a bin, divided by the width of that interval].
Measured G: 605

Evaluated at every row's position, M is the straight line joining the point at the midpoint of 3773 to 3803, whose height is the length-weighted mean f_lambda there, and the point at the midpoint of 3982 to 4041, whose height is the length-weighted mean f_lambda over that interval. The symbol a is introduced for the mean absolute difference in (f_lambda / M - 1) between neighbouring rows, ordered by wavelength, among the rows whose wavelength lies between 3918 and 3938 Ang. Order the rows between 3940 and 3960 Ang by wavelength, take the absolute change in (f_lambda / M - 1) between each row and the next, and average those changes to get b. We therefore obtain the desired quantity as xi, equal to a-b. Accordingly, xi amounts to 0.033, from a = 0.066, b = 0.032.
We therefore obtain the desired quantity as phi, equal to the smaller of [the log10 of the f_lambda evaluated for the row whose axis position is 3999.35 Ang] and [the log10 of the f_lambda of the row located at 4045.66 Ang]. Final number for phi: 1.33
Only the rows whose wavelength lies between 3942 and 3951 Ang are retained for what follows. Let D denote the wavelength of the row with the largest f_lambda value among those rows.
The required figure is 3942.66 Ang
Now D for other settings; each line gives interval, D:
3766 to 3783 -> 3766.95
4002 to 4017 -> 4006.72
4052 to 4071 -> 4062.46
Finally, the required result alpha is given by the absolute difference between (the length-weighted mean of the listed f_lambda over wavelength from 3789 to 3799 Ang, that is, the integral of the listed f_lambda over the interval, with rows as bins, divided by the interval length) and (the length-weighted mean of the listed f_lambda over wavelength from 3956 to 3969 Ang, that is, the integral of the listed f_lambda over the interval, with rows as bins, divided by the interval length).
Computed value 7.0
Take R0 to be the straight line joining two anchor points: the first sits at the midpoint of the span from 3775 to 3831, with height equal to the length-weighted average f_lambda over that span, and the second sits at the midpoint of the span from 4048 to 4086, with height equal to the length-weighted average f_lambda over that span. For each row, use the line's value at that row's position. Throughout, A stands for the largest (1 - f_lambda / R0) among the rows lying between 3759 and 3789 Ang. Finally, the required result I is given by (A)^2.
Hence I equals 0.001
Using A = -0.02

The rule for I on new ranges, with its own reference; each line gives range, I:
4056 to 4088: 0.002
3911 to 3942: 0.037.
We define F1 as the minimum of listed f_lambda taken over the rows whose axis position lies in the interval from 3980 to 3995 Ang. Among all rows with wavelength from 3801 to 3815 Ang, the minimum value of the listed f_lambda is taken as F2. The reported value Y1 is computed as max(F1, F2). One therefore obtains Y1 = 27.0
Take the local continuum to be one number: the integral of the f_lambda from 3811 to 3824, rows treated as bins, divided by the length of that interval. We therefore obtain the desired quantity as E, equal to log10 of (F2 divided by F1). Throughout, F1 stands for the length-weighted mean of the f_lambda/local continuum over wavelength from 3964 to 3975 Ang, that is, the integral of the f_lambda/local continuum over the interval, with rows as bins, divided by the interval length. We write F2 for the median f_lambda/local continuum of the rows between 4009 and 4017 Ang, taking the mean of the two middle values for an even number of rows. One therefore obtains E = 0.005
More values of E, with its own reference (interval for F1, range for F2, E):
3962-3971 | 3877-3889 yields -0.034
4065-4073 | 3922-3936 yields 0.070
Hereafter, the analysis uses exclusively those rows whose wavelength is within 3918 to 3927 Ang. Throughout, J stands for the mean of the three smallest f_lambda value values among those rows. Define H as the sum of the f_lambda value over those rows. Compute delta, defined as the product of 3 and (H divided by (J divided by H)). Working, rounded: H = 118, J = 22.4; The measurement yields 1860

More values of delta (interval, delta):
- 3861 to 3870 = 1851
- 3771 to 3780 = 2429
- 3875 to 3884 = 1673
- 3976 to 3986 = 1788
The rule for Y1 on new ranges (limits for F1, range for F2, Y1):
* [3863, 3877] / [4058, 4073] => 22.2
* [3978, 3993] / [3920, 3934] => 22.1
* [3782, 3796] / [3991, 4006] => 28.5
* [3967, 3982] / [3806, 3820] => 24.6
